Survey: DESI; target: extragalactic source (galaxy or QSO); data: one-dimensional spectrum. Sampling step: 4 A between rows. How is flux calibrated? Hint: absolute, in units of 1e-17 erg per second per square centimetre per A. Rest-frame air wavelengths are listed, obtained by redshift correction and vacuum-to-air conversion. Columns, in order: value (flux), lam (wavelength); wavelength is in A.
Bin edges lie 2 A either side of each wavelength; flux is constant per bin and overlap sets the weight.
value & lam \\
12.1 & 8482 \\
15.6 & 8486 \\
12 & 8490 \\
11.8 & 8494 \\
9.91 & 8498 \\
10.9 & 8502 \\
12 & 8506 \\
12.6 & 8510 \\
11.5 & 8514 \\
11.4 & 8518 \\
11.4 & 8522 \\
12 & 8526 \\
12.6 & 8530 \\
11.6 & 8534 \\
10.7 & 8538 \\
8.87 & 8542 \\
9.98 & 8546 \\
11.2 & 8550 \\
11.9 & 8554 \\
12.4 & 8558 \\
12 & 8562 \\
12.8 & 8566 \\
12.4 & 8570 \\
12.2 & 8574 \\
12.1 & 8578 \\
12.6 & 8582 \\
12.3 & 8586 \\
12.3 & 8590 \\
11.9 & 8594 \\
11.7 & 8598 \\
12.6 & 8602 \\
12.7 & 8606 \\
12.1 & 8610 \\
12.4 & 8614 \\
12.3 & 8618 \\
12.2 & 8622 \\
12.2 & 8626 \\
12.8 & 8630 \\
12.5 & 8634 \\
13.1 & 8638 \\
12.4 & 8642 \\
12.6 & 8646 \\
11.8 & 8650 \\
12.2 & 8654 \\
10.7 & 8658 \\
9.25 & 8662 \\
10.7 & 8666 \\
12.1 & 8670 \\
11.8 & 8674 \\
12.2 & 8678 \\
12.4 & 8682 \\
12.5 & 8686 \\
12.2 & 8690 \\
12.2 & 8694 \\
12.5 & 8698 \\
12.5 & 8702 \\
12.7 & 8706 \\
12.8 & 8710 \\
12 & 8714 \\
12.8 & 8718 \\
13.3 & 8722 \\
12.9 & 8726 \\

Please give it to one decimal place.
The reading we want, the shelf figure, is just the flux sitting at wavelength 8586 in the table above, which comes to 12.3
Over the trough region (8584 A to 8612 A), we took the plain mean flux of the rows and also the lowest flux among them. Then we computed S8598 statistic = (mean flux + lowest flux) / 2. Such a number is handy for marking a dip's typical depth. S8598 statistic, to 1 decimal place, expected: 12.0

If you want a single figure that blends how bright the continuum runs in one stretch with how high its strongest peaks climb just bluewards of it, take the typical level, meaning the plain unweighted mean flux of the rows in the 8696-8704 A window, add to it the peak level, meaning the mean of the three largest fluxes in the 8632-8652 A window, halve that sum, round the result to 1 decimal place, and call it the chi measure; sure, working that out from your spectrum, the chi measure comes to 12.6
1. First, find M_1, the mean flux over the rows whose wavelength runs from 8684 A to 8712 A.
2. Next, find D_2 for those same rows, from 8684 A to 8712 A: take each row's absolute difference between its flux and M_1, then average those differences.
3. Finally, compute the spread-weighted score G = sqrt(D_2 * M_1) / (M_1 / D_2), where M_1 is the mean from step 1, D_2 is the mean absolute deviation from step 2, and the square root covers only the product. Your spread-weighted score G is 0.02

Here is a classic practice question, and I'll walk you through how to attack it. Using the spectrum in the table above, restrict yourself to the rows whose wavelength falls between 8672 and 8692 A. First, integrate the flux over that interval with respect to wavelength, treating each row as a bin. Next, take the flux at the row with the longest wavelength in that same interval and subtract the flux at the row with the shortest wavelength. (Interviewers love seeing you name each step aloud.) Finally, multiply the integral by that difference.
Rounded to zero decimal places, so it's 98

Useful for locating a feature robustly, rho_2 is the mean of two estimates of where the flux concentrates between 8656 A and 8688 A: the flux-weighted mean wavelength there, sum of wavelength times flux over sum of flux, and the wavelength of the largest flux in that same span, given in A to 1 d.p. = 8679.4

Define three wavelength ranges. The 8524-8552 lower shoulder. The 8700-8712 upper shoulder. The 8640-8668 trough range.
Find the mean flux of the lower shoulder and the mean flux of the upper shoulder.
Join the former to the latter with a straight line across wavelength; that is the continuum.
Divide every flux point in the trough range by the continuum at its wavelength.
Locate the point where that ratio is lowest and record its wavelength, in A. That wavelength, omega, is 8662 A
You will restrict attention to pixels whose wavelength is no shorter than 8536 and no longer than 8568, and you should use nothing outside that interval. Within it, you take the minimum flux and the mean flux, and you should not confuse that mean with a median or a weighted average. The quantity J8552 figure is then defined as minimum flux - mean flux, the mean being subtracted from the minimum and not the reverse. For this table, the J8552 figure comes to -2.4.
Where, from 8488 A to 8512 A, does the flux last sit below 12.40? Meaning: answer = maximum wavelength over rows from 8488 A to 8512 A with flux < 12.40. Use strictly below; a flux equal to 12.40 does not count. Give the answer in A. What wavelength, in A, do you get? 8506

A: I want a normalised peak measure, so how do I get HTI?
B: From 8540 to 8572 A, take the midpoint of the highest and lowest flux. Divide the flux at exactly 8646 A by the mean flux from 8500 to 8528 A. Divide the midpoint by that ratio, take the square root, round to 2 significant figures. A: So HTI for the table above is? 3.2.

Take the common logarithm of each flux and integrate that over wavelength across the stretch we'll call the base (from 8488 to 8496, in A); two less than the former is 6.60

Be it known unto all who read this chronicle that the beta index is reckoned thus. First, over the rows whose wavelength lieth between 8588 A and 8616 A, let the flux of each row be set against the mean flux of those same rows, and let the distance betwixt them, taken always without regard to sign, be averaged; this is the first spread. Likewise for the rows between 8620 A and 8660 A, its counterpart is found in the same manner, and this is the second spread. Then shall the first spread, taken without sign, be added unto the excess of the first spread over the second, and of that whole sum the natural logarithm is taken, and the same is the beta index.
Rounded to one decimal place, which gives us -1.8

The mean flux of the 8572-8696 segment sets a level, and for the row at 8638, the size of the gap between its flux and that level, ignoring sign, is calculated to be 1.0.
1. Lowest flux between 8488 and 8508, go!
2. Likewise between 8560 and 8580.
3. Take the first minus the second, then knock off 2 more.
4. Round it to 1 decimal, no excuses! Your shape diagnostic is -4.1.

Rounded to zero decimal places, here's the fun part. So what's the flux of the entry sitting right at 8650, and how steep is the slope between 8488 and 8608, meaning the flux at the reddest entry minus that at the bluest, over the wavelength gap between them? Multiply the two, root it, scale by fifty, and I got 13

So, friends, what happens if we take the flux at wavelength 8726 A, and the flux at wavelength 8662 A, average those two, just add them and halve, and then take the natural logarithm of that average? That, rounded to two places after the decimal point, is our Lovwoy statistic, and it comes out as 2.40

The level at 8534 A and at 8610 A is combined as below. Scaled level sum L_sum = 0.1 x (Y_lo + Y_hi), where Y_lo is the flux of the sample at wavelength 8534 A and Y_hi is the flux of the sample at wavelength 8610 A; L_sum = 2.37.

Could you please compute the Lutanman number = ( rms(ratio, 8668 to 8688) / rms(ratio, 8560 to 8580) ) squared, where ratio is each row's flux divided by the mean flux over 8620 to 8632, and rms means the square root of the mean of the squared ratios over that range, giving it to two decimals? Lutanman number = 0.98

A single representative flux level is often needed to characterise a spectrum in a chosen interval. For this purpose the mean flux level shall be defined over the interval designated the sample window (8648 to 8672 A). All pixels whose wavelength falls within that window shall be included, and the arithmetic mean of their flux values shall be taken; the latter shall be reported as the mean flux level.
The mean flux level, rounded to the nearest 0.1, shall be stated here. 11.1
